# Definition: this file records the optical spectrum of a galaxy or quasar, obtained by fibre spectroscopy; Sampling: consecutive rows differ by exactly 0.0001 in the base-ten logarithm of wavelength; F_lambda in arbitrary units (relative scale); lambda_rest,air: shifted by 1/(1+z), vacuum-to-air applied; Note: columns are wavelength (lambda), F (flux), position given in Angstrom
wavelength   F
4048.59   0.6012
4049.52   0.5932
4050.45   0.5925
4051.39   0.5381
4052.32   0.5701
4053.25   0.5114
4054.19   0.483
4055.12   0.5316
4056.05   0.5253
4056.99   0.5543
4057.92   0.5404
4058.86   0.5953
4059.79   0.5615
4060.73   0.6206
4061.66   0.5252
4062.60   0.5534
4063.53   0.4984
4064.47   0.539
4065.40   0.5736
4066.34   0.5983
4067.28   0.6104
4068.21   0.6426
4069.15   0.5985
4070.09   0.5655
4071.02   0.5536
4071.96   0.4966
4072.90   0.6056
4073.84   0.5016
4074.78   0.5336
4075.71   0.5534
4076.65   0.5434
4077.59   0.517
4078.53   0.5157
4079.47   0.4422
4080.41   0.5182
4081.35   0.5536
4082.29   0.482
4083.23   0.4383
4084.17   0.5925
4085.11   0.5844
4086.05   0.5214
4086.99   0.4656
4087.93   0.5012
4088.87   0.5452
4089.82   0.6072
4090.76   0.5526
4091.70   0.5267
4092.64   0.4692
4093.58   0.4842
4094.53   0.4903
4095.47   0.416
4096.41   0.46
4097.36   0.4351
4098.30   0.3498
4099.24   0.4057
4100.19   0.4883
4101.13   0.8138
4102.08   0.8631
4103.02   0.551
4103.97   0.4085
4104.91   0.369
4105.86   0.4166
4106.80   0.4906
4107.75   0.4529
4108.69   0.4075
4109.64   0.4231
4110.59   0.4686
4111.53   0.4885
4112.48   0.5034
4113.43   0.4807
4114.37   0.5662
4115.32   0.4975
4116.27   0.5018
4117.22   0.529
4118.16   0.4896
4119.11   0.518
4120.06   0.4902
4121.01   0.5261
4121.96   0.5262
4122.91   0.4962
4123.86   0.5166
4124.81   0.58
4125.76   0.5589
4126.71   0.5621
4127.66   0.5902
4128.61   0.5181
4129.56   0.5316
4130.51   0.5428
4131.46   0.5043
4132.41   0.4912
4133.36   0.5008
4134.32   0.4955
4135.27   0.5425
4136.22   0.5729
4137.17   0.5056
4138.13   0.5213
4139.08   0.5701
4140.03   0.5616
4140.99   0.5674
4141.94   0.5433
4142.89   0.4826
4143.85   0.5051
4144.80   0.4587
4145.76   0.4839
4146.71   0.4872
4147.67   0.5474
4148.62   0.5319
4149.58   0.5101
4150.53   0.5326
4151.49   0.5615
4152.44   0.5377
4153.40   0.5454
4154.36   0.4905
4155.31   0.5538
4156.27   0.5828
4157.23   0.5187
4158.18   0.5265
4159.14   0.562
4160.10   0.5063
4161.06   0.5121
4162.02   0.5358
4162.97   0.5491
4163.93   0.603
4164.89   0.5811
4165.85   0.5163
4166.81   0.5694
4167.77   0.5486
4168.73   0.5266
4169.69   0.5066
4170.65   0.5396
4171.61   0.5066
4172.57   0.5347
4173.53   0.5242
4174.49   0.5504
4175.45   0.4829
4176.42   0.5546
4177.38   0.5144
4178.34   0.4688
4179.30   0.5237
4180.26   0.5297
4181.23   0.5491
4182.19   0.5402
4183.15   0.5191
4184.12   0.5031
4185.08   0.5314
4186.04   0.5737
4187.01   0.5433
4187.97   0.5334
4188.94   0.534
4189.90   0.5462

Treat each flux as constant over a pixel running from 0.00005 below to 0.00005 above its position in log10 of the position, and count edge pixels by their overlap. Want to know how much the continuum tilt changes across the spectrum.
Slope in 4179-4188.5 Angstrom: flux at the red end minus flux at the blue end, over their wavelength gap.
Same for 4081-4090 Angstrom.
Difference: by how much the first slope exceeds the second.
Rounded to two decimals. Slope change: -0.01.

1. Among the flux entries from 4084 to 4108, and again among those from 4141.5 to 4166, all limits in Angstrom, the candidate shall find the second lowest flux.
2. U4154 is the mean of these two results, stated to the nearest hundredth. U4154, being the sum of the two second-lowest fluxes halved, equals 0.43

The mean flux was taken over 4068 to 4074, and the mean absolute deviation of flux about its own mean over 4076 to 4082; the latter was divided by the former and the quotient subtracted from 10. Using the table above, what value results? 9.96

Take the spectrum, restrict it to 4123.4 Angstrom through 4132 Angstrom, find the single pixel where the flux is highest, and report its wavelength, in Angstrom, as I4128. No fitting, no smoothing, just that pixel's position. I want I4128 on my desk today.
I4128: 4127.66 Angstrom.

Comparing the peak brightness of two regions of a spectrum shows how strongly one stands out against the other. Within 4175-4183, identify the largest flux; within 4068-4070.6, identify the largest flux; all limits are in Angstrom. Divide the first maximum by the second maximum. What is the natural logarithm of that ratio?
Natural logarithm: -0.15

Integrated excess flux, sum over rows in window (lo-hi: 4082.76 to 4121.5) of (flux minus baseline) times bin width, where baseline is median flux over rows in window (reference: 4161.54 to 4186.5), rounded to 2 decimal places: -1.20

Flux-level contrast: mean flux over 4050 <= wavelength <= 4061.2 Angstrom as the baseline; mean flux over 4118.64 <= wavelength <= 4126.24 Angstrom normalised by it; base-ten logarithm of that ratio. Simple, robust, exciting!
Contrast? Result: -0.021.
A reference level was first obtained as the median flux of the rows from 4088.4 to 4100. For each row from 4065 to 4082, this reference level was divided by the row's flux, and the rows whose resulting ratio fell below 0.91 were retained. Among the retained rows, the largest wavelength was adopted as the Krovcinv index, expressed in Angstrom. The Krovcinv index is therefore 4081.35 Angstrom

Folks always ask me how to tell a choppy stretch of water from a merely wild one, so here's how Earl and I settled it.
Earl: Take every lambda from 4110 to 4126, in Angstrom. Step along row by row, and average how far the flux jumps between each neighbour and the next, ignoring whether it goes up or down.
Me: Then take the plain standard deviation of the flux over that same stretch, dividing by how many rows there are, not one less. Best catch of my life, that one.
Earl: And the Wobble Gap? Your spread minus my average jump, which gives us -0.0017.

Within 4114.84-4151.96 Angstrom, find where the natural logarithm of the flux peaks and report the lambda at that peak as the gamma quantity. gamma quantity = 4127.66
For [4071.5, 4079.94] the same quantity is 4072.90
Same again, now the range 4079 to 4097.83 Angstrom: 4089.82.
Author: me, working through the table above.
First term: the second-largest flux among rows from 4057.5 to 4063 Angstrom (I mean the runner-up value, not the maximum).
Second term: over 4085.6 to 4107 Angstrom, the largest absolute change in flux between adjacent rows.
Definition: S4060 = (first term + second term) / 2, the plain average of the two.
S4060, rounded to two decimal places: 0.46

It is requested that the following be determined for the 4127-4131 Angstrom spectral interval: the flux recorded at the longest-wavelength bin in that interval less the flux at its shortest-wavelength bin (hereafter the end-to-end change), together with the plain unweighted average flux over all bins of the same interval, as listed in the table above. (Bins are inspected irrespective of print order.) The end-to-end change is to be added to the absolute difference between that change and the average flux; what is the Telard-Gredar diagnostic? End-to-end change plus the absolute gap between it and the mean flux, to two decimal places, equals 0.55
